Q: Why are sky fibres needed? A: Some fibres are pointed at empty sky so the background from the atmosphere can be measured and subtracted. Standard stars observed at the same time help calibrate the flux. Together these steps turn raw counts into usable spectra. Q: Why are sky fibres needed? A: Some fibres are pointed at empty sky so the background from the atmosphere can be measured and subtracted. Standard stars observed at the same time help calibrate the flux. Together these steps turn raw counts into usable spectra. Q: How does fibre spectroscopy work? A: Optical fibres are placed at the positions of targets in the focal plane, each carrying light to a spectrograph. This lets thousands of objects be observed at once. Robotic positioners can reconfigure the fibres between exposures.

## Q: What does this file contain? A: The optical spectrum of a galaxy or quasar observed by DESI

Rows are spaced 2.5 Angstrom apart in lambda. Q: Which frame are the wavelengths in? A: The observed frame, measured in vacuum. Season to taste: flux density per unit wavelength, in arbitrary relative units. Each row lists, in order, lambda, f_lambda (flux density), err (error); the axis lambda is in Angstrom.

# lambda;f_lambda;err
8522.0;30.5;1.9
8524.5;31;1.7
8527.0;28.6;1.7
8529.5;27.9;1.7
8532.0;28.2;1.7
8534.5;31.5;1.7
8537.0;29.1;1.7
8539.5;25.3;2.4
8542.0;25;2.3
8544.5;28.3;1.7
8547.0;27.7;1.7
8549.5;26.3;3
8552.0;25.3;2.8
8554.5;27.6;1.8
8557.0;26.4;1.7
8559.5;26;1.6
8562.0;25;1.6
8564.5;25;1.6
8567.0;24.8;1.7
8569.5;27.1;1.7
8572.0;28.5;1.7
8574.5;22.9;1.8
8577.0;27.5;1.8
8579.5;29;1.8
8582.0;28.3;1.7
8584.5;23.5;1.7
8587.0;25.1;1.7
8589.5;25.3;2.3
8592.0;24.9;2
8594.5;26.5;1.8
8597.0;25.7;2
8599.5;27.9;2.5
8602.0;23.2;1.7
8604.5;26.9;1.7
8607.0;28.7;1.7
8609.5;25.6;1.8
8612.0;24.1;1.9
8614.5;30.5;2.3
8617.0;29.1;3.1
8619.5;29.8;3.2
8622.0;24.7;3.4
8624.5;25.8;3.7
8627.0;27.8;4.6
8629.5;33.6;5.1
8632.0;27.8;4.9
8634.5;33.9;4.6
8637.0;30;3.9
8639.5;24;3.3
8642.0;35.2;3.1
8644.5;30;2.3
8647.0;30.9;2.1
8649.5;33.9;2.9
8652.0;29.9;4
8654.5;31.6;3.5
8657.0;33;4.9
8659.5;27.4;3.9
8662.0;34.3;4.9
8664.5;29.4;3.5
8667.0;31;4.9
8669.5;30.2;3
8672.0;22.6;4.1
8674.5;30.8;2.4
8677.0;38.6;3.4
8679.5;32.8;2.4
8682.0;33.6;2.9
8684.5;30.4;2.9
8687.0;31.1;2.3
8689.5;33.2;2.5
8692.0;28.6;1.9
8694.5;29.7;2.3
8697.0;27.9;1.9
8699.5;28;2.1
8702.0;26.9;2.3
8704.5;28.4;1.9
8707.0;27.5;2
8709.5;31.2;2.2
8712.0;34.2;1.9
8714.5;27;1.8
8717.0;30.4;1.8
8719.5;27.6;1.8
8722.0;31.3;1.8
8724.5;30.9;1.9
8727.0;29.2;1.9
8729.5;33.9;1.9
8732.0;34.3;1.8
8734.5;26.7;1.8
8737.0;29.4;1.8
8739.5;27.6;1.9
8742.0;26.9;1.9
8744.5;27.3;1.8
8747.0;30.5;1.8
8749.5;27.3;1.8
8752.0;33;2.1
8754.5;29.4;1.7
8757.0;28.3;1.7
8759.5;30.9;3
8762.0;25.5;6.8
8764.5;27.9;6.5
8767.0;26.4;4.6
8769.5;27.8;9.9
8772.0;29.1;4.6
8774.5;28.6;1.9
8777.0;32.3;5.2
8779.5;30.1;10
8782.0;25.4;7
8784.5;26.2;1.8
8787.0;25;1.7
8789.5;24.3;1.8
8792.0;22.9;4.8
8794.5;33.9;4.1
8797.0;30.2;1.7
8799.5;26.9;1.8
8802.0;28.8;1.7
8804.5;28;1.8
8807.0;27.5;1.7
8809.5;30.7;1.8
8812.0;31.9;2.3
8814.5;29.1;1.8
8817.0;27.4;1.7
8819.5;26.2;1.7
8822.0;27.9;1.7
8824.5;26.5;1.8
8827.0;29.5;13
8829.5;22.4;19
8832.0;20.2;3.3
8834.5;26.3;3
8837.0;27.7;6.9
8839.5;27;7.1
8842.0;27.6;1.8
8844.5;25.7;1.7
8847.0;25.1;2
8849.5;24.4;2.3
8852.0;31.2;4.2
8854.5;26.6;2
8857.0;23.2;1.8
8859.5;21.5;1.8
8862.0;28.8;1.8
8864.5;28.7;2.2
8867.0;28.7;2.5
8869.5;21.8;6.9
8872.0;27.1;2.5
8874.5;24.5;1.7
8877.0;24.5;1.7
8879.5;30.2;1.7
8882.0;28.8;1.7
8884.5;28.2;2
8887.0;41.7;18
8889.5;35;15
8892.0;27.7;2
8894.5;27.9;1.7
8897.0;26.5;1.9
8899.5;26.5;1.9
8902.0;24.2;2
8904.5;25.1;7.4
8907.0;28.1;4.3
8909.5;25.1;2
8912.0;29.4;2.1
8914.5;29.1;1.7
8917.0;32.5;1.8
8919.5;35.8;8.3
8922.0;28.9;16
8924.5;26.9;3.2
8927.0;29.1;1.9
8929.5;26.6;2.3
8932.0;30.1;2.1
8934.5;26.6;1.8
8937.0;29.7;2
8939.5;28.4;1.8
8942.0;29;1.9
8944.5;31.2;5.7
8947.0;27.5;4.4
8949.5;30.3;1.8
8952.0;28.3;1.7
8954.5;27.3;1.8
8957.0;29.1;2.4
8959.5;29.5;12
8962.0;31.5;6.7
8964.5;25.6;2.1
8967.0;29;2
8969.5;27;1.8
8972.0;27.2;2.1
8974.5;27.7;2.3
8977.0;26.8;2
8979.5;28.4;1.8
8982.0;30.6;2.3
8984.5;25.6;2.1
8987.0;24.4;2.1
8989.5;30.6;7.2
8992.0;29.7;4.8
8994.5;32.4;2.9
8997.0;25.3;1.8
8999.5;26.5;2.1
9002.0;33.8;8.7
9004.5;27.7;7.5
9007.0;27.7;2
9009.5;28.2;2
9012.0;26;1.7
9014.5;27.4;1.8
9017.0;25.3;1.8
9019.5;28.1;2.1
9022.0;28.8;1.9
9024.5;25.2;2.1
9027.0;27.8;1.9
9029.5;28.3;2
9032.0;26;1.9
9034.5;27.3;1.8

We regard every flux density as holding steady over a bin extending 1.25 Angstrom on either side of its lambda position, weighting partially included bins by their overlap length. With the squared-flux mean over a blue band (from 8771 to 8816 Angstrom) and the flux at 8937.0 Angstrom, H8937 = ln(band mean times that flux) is 10.1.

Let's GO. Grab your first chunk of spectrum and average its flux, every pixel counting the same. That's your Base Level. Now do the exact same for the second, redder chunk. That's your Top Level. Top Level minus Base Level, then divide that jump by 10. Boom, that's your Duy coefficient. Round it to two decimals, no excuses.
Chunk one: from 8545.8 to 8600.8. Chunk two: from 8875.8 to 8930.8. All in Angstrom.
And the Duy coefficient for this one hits 0.28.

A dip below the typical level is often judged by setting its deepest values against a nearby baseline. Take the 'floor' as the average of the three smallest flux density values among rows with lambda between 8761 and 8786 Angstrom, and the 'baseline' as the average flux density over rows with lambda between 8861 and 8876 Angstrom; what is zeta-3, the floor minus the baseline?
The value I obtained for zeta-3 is -1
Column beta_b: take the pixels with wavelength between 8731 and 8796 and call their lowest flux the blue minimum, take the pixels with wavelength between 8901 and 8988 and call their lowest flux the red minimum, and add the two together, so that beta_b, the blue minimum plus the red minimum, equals 47.1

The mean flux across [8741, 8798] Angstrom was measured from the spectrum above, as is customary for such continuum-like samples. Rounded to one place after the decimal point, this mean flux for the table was 28.2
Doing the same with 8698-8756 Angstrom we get 29.5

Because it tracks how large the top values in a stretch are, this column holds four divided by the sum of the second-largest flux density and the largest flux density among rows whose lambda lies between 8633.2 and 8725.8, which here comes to 0.054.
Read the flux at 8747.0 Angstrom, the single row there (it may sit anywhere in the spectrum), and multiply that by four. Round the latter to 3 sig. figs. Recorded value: 122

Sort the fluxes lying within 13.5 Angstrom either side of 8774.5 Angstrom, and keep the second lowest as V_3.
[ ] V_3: 25.4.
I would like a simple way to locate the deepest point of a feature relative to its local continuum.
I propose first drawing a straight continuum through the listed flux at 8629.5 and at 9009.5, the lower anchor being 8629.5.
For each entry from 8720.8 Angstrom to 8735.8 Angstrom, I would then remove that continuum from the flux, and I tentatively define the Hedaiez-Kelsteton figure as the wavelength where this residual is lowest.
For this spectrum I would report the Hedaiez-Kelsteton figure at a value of 8734.5 Angstrom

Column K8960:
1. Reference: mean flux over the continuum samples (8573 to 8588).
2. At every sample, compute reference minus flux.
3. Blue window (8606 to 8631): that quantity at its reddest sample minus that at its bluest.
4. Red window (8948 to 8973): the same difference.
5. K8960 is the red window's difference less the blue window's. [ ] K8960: 8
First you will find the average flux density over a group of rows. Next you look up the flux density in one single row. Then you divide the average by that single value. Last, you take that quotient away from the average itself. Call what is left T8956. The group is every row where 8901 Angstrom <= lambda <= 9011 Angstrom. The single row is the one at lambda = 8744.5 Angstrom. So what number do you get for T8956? 27.4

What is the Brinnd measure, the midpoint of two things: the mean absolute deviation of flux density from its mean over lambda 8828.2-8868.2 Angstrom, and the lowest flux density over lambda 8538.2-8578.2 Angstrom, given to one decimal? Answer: 12.6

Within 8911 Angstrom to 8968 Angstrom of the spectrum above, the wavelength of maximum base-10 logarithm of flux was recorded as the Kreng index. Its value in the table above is 8919.5 Angstrom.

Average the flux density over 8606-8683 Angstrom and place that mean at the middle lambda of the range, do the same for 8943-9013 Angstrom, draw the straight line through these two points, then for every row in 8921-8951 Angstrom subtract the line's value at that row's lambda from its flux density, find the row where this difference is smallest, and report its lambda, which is 8929.5 Angstrom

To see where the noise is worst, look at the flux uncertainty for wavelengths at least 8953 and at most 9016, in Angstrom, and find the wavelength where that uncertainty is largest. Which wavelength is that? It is 8959.5 Angstrom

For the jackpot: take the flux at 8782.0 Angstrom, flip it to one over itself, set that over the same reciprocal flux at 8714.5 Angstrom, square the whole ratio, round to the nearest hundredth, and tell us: 1.13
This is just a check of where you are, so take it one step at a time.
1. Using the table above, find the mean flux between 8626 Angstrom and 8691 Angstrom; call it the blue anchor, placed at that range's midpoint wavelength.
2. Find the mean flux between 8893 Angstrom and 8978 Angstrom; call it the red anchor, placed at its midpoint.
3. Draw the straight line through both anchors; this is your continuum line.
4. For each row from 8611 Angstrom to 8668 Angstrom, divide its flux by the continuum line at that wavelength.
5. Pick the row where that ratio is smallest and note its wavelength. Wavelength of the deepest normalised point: 8612.0 Angstrom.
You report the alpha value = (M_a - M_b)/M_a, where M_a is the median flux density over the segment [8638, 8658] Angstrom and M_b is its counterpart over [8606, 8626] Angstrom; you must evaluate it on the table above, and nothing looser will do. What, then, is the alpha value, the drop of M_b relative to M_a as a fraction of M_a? 0.13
